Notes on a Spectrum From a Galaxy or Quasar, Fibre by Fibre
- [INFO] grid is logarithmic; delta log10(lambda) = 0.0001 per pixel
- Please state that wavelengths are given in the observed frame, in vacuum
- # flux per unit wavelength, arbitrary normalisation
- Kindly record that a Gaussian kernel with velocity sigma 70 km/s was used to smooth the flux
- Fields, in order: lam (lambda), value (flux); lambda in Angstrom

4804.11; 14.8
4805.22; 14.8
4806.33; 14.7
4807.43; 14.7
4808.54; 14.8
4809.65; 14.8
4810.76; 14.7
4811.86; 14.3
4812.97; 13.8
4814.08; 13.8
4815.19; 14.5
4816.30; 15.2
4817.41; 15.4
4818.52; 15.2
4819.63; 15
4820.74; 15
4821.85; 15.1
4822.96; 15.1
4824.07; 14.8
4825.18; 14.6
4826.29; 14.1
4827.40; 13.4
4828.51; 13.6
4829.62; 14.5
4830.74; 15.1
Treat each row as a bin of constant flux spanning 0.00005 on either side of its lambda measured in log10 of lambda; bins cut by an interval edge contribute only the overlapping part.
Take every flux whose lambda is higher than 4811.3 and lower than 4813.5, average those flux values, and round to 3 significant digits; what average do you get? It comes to 14.1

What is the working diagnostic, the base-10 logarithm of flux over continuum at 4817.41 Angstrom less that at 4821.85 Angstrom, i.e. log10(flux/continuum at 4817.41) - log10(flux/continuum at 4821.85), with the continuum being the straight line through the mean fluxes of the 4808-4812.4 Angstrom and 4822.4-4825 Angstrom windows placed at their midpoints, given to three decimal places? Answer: 0.011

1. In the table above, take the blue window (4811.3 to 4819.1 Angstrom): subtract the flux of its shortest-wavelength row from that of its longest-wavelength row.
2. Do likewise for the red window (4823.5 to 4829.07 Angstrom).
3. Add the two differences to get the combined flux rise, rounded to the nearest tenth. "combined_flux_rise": -0.3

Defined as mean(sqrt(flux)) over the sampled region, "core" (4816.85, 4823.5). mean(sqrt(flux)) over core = 3.89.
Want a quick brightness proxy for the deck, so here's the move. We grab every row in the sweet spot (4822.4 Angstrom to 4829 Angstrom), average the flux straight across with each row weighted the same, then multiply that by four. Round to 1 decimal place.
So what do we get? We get 57.1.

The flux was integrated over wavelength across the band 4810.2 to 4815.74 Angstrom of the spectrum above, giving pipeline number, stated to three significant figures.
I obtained 78.8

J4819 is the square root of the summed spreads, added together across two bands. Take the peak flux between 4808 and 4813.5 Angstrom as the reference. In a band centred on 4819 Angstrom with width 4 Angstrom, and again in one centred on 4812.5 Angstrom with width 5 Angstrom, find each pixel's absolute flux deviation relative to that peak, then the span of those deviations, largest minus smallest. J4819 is 1.14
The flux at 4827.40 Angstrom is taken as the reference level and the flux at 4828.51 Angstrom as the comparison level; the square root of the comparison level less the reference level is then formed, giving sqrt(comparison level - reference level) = 0.45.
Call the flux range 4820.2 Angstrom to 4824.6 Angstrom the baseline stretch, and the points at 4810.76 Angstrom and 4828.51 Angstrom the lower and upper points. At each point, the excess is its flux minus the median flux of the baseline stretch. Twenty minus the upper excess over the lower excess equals 15.9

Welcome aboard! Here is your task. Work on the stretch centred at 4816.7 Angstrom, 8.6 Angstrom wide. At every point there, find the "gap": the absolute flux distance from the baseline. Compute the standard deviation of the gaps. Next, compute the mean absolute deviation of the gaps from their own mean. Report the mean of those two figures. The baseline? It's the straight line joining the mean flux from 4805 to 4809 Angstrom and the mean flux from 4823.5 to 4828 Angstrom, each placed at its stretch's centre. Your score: 0.22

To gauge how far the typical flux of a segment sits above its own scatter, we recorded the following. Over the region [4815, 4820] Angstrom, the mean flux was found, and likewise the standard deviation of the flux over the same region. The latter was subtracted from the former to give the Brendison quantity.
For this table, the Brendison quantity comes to 14.8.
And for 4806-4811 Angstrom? 14.7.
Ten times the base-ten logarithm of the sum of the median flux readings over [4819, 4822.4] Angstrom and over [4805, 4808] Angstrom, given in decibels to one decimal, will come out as 14.7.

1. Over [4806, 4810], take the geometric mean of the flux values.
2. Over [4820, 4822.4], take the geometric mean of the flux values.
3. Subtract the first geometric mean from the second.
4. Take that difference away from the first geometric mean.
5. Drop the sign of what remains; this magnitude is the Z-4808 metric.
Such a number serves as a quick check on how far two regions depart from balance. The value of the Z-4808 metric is 14.4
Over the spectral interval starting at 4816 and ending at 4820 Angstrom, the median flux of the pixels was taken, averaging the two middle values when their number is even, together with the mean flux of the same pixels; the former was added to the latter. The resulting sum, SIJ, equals 30.4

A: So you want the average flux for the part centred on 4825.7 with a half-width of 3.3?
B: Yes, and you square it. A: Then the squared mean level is 204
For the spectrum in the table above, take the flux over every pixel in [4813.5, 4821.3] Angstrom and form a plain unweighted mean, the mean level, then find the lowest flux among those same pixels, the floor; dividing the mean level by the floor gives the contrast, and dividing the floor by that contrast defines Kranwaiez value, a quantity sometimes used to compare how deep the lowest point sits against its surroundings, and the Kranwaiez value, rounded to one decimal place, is 12.8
